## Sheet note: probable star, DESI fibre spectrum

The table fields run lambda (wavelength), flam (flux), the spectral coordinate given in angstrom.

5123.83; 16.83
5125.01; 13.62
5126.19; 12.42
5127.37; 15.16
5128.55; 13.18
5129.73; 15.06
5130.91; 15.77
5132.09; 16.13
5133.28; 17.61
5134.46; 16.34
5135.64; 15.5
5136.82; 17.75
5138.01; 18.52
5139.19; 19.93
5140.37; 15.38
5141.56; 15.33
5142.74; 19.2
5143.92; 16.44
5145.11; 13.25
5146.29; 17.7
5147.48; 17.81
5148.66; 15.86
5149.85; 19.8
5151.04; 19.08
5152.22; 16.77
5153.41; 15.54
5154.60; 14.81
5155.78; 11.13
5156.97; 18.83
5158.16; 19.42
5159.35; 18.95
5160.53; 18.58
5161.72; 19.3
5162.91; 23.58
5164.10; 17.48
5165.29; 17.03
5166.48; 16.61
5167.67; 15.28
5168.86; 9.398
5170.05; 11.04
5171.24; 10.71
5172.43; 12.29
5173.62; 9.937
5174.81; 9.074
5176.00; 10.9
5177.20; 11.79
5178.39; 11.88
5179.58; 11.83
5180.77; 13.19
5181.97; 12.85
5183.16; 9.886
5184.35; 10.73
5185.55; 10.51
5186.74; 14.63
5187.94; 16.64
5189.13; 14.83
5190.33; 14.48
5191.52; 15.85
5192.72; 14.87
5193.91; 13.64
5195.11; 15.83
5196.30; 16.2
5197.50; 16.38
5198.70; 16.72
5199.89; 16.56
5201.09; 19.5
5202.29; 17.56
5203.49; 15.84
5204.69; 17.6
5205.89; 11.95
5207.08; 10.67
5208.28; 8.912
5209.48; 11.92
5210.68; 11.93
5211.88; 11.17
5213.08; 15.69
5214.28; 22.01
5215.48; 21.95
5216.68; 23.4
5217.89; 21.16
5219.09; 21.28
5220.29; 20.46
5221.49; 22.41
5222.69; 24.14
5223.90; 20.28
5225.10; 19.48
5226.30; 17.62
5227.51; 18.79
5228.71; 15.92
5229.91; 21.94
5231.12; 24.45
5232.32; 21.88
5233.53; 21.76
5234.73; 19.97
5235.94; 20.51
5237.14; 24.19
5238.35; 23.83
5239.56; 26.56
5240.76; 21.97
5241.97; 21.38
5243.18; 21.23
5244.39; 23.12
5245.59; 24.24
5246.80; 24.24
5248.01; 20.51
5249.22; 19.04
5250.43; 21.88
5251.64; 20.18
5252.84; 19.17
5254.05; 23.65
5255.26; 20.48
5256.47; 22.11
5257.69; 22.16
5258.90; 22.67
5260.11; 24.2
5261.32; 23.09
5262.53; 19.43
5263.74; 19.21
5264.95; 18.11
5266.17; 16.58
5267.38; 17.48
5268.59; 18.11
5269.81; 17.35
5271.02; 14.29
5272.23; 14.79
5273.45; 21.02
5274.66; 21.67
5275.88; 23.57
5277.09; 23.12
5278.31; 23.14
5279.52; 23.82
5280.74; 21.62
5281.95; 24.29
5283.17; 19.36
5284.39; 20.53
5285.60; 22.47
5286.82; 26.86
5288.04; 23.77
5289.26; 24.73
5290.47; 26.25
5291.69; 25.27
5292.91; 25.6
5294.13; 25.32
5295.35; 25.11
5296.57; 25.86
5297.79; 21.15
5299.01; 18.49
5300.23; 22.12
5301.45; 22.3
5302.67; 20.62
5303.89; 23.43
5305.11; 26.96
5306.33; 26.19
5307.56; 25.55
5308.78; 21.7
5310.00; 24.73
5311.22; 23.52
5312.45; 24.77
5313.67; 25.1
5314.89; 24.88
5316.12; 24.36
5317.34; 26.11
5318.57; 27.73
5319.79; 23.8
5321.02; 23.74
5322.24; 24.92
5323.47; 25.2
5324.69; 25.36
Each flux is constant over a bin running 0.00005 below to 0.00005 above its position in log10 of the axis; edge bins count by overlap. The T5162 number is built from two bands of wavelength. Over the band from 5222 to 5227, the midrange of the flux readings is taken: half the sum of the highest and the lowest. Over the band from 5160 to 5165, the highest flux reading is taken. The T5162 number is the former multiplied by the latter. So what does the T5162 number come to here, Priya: 492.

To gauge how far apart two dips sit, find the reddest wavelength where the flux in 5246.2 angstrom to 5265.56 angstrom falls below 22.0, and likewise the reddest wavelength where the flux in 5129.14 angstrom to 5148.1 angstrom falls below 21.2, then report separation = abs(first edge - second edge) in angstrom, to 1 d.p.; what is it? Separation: 117.5 angstrom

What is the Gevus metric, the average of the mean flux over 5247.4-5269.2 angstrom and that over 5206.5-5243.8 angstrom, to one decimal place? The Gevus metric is 20.0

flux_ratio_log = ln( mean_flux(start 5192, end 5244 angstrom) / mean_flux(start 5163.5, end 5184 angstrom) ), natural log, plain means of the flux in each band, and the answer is 0.41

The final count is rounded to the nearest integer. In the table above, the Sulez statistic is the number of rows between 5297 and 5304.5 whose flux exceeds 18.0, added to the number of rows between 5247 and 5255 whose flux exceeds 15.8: 12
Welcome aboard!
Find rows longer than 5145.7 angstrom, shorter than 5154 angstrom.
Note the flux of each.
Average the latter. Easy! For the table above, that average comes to 18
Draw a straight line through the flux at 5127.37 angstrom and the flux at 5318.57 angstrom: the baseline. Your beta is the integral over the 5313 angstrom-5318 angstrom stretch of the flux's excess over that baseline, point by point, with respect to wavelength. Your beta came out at -12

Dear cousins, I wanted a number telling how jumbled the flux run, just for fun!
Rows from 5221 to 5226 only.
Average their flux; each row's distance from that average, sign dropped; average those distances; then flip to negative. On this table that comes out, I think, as -1.7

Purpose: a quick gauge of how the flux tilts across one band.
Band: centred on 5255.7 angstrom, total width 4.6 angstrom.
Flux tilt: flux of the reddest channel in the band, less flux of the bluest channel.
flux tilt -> -1.5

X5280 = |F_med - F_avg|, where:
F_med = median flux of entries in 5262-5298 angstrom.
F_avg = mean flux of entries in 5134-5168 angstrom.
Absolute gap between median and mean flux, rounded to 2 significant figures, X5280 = 4.8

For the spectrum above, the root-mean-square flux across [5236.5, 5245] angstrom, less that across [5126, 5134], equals 8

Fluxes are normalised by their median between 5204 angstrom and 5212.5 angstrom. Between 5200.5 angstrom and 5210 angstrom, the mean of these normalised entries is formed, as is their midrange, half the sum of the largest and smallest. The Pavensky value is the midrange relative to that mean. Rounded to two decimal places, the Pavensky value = 1.00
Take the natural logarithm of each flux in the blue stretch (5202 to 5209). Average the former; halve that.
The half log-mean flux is 1.29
